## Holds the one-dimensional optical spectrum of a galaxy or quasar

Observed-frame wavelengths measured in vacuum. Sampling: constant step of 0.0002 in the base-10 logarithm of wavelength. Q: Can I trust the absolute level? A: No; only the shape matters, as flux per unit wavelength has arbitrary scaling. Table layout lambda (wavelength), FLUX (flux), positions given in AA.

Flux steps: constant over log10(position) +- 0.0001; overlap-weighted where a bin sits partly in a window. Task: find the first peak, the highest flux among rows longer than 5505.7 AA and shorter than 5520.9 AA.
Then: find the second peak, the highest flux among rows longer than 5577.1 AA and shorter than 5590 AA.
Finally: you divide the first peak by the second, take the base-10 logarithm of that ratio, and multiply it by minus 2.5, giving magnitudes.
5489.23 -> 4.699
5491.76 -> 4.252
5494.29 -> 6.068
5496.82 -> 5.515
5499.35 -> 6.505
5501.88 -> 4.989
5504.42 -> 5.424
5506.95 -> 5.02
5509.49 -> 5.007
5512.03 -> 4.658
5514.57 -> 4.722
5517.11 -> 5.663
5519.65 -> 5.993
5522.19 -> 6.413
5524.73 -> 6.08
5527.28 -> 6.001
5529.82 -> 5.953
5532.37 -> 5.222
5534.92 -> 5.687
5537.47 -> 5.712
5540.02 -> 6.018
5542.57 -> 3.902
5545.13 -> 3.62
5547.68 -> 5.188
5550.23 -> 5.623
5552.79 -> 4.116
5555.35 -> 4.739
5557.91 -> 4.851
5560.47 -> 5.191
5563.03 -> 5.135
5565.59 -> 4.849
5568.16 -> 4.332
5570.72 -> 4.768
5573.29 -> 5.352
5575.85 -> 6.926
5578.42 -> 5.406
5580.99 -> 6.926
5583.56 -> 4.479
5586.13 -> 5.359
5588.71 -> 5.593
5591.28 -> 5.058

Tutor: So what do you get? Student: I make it 0.16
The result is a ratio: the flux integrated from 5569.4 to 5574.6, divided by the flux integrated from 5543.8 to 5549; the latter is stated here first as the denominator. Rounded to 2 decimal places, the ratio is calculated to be 1.15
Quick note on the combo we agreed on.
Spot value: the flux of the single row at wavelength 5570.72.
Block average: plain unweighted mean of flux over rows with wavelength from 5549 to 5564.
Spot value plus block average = 9.7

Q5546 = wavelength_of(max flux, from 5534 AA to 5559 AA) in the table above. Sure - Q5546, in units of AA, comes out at 5540.02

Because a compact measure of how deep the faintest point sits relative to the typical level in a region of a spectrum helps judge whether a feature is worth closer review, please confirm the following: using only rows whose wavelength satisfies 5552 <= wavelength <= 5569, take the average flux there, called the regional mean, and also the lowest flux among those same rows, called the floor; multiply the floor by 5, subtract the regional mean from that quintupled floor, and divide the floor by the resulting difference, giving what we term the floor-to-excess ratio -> 0.260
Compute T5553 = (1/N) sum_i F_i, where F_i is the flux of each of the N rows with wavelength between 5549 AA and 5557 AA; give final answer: 4.8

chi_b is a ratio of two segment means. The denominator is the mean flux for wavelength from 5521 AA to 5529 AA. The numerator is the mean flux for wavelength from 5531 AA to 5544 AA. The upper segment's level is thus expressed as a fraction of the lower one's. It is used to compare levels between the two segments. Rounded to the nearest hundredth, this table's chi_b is 0.86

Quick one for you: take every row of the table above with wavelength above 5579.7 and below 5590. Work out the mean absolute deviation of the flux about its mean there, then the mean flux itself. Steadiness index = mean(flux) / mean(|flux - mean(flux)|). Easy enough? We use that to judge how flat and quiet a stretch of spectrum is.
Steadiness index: 8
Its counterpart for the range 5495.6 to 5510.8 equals 13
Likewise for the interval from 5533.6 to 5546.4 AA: 5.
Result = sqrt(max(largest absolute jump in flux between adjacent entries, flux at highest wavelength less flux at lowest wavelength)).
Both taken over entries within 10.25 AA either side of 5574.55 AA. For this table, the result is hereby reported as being 1.56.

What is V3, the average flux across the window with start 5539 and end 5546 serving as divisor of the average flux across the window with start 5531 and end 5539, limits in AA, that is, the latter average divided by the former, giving 1.2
